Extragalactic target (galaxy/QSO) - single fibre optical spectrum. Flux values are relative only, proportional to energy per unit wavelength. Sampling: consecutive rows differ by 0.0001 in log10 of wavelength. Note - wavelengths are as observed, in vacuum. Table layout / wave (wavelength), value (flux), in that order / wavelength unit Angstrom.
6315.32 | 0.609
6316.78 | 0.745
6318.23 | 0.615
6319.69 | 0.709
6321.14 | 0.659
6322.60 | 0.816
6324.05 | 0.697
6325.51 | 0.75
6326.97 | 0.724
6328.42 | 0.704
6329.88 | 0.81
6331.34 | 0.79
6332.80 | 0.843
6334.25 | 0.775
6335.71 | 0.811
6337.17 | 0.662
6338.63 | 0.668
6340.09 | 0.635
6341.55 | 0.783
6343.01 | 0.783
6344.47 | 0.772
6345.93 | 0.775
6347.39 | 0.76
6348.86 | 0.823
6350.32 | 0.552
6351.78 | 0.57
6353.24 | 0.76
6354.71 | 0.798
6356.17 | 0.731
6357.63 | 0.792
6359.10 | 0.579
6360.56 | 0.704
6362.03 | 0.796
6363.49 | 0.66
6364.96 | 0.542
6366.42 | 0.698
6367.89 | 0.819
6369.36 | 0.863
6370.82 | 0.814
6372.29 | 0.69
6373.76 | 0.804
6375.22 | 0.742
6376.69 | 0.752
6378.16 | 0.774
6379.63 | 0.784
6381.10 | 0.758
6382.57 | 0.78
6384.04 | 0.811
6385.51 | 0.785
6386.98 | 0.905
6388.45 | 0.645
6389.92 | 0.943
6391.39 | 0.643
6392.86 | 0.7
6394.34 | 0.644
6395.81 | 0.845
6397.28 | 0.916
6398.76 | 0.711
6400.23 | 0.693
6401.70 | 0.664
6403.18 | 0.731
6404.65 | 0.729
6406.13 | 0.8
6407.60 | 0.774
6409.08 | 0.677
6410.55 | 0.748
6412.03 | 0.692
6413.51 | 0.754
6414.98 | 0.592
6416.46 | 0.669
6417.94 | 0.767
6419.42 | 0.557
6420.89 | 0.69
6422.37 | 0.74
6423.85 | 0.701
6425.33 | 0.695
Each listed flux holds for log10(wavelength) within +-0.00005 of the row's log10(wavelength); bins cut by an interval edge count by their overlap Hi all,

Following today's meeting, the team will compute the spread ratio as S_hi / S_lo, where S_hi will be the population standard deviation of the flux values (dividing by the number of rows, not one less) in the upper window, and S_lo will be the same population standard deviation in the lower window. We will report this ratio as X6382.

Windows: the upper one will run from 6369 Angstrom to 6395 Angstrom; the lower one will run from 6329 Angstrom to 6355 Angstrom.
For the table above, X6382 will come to 0.98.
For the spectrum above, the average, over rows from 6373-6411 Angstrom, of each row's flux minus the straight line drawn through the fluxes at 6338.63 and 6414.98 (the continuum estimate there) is 0.15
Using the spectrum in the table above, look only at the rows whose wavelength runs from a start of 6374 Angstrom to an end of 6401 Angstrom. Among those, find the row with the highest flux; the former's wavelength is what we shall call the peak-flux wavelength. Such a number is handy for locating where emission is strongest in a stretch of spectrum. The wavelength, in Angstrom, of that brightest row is 6389.92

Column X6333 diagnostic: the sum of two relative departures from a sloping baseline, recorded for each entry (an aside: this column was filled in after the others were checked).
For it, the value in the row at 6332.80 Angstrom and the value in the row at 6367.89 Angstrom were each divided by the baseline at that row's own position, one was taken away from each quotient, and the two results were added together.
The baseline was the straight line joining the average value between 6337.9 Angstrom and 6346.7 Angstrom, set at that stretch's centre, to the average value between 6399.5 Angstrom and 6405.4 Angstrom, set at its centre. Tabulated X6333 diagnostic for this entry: 0.27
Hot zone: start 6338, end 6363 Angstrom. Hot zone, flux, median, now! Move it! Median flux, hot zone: 0.76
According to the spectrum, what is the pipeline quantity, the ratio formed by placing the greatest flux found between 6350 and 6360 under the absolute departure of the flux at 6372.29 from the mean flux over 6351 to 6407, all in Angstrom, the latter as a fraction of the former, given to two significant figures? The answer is 0.071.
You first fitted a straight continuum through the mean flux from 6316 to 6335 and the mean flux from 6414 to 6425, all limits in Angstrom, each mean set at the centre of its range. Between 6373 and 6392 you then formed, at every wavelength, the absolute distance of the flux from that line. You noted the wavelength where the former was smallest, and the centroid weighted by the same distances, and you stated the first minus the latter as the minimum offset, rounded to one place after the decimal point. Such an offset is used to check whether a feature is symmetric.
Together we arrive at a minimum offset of -8.9 Angstrom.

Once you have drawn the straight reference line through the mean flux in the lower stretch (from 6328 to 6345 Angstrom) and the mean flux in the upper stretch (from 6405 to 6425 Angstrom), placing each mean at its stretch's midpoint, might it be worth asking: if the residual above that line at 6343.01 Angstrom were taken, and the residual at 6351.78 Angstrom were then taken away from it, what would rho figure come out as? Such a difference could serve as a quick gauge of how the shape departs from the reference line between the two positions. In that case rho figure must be 0.21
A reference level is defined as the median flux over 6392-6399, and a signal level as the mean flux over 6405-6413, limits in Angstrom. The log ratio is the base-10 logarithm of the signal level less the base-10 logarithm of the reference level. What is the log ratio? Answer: 0.016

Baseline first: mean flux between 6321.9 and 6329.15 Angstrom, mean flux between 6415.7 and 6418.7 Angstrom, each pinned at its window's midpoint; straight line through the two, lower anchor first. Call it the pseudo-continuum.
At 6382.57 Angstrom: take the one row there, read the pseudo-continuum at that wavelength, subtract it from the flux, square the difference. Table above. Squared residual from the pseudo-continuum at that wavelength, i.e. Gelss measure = 0.003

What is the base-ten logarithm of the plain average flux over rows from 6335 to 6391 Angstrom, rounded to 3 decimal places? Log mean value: -0.128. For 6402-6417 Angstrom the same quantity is -0.145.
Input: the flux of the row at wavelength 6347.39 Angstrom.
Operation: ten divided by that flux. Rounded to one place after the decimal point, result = 13.2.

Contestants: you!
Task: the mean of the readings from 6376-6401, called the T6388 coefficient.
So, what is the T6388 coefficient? 0.770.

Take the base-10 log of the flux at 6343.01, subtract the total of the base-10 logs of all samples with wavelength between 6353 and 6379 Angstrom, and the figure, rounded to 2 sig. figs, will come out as 2.3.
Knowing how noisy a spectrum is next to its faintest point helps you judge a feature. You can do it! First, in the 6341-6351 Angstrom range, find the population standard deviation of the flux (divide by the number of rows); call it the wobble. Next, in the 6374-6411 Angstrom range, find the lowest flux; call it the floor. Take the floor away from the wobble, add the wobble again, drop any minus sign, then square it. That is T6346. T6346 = 0.228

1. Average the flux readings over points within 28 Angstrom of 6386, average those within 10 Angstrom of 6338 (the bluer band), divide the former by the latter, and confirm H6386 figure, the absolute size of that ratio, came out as 0.99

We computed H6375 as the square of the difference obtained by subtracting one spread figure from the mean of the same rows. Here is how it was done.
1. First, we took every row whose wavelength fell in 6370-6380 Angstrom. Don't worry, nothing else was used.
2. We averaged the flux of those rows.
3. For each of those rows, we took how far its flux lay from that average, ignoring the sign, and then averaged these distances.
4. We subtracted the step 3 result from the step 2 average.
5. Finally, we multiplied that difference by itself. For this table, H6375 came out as 0.54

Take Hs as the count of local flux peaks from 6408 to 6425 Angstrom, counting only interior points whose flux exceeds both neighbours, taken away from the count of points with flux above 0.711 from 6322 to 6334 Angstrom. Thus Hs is 2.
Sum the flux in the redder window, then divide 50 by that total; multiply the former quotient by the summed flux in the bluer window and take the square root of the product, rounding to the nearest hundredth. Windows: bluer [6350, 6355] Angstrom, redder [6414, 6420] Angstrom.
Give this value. 7.20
